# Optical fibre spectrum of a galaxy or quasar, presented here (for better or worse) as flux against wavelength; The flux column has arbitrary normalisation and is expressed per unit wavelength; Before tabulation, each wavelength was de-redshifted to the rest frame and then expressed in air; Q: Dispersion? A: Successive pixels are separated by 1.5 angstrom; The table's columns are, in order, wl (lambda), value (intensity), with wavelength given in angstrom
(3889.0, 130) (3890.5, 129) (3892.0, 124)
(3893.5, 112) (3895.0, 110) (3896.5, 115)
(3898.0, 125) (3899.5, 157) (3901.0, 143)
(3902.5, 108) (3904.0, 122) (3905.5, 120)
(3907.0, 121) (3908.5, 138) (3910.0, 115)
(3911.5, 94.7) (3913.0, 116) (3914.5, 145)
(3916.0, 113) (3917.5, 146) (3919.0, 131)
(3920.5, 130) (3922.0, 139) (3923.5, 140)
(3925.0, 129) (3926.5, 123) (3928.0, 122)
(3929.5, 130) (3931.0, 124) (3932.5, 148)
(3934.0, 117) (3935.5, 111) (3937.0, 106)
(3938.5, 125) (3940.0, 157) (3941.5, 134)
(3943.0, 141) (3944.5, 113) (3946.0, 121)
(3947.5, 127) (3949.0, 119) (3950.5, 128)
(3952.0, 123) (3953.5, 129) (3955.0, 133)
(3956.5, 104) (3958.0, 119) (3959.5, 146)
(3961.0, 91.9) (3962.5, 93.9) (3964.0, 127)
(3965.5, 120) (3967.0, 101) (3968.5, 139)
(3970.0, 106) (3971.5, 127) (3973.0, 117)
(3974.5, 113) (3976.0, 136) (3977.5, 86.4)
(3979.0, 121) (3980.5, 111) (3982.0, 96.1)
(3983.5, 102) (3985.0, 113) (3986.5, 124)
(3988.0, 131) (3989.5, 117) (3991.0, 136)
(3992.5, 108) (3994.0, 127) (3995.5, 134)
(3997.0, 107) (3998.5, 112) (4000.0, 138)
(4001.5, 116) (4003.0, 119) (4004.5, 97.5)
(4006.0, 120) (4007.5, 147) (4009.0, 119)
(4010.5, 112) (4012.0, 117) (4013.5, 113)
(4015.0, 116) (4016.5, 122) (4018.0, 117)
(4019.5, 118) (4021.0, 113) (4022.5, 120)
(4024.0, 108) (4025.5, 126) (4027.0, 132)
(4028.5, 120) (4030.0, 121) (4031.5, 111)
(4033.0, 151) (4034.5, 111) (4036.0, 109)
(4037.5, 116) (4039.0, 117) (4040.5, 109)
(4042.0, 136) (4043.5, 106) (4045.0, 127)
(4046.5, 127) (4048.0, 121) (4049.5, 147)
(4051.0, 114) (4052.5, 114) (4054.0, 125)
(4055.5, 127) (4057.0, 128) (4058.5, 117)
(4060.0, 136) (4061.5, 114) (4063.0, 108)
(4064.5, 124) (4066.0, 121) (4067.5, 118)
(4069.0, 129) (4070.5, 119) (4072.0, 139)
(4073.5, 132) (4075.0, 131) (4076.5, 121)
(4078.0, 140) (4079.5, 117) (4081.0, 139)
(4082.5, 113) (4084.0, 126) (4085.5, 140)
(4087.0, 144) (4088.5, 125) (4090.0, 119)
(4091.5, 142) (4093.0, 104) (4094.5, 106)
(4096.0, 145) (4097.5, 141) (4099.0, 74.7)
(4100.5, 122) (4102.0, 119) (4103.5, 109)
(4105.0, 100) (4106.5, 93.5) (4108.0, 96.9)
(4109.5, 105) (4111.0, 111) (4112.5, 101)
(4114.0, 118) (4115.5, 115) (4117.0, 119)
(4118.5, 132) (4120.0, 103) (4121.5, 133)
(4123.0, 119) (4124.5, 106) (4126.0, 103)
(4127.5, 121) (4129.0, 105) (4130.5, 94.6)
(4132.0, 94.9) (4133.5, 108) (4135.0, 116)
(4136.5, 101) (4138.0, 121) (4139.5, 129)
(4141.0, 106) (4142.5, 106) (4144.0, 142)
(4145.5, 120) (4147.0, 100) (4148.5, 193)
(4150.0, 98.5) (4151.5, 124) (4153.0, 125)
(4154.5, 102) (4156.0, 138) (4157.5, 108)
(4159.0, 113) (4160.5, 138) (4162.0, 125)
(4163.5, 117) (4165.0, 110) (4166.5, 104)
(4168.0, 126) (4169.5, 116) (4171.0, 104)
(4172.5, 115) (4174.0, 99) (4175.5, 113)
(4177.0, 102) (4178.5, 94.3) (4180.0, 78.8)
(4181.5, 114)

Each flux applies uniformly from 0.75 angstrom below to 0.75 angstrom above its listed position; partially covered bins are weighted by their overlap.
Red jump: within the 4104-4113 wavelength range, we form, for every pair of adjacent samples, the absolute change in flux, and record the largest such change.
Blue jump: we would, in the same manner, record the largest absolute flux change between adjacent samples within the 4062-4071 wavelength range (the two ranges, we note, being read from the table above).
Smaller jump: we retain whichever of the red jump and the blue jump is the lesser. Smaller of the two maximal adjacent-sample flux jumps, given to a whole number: 10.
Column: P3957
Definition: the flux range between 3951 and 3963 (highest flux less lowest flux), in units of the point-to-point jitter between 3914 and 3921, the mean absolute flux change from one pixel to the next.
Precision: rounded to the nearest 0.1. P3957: 2.7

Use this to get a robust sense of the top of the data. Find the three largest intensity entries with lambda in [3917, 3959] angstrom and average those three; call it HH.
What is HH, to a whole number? 150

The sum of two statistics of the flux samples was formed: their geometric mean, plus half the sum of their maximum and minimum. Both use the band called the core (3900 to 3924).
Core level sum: 246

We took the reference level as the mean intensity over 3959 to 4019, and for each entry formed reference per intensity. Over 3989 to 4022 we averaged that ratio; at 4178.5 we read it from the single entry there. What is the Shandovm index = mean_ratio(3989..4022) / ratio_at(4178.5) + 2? 2.80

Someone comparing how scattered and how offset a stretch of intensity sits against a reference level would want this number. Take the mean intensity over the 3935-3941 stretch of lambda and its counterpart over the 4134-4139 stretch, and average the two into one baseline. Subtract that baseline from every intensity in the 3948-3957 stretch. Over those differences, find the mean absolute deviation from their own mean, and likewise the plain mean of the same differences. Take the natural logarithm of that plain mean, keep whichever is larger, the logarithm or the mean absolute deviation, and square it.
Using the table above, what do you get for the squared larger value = 55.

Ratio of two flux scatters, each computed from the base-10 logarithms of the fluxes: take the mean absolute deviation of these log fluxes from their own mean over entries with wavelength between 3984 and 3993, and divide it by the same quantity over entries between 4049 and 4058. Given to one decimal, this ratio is 1.1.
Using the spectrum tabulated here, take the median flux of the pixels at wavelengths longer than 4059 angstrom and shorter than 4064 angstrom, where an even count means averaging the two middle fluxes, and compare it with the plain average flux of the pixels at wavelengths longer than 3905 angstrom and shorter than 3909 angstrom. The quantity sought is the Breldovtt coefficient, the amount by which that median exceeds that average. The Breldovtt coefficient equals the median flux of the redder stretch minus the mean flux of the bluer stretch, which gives -12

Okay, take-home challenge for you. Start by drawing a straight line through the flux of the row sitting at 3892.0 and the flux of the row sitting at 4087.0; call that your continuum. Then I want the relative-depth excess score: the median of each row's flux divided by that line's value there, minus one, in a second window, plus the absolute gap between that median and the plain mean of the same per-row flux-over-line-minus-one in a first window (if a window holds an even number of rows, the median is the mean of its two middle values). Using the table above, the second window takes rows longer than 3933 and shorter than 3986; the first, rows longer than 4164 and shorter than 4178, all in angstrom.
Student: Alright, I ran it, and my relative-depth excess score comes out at 0.10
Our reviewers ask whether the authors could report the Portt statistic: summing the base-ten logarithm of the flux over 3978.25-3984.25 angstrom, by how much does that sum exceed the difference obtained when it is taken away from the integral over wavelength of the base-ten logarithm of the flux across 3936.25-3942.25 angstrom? 3.57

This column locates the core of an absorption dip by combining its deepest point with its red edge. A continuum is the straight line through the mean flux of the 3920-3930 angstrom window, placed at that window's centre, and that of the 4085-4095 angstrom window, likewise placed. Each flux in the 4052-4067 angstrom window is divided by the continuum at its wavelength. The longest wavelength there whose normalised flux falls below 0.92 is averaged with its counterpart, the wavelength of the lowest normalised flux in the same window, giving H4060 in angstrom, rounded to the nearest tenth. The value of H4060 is 4063.0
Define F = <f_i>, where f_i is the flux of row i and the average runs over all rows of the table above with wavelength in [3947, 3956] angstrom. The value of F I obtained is 126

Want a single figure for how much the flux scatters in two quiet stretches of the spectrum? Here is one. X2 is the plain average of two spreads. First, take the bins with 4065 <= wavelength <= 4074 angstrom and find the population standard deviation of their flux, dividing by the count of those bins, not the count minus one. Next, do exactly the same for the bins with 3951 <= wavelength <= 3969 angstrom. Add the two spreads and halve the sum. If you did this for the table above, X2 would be 12.3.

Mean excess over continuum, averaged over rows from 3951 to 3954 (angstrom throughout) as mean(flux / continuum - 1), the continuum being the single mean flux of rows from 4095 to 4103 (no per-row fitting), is 0.05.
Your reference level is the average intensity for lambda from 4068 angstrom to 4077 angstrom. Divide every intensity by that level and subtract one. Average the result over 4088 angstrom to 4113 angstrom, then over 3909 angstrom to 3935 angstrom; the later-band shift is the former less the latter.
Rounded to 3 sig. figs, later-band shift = -0.114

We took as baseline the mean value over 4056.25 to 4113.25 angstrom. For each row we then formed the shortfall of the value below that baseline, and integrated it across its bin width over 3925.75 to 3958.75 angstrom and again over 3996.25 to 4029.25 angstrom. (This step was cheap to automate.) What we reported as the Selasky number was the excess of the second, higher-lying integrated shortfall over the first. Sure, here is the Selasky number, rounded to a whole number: 217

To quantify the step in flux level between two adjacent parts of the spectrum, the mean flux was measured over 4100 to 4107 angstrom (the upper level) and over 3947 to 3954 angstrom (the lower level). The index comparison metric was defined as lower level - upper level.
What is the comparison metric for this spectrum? 16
